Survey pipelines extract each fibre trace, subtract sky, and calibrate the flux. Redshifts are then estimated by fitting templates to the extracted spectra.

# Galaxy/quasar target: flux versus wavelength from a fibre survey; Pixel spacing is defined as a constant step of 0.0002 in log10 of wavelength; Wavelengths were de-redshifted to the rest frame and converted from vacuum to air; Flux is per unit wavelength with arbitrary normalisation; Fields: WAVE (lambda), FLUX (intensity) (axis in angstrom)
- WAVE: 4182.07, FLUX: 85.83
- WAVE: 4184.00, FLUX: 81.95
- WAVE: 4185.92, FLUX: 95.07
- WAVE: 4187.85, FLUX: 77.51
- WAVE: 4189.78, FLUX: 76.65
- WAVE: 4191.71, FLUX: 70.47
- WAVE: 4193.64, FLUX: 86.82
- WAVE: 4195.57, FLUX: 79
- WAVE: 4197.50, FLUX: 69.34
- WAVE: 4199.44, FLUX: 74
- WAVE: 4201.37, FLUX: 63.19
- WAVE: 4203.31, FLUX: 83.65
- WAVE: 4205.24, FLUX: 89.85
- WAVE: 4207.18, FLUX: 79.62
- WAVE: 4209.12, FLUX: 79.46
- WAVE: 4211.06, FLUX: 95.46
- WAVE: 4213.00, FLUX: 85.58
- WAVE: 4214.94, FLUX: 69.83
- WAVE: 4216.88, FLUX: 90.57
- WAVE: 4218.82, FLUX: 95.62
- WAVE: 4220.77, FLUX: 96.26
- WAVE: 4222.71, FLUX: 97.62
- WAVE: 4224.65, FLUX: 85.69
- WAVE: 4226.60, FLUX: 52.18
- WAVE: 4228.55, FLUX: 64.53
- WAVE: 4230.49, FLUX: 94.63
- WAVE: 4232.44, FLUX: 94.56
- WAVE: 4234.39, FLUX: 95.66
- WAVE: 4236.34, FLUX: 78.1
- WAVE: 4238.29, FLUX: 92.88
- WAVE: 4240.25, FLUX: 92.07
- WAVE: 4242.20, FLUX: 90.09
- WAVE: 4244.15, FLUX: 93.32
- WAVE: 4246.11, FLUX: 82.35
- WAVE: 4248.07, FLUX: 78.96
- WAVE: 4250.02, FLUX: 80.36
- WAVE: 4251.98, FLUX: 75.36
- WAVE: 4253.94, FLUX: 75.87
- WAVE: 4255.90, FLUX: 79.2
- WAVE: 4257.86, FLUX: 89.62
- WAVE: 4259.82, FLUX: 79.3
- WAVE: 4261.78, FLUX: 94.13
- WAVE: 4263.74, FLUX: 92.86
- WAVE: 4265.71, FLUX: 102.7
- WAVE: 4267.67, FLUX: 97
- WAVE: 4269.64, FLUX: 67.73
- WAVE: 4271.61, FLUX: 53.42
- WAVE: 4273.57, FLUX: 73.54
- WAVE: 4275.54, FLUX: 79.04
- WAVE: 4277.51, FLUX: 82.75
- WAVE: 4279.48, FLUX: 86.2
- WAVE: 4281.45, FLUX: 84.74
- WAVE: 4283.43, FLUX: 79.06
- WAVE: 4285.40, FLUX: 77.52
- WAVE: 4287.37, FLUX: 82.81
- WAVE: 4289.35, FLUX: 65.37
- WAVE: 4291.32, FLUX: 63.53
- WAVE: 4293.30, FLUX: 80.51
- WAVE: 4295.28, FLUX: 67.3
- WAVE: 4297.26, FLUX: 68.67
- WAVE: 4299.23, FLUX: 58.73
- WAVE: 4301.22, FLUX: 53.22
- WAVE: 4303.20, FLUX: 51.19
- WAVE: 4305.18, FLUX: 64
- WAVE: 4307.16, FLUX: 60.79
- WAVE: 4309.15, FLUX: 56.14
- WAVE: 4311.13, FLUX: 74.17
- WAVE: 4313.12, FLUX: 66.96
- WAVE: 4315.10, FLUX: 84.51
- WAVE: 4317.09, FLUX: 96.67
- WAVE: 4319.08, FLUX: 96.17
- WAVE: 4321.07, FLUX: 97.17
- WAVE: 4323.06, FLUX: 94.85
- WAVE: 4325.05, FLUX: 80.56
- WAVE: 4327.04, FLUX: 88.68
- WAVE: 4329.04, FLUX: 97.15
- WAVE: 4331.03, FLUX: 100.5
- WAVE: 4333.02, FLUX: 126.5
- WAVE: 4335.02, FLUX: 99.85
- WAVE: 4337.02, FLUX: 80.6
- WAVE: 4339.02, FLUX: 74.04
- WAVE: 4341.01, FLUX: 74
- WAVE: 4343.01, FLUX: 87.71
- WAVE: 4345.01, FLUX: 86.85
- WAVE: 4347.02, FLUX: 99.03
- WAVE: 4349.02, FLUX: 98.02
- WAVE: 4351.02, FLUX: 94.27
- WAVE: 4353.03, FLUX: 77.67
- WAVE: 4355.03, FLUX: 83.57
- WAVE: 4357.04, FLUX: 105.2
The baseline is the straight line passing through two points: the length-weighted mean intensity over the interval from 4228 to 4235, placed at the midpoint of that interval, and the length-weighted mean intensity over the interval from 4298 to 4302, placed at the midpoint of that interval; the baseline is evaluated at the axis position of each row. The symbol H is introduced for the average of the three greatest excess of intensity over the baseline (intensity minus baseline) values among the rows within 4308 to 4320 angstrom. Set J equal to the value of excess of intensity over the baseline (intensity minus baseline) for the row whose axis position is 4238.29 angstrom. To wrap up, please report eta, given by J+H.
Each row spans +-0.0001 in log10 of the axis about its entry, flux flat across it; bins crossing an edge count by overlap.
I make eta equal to 51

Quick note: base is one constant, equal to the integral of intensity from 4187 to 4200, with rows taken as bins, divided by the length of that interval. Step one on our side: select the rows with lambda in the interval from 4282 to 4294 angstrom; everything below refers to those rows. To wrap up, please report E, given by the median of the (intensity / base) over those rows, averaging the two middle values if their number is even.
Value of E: 1.03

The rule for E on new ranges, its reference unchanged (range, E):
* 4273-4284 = 1.06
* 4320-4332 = 1.26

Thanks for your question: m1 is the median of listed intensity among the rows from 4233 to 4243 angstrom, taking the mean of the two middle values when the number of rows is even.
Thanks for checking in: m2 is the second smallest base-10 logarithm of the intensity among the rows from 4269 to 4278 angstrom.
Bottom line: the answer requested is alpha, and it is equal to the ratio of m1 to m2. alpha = 50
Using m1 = 92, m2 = 1.83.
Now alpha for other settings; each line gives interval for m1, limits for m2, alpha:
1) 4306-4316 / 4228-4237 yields 35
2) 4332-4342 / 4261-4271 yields 41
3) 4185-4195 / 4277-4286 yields 41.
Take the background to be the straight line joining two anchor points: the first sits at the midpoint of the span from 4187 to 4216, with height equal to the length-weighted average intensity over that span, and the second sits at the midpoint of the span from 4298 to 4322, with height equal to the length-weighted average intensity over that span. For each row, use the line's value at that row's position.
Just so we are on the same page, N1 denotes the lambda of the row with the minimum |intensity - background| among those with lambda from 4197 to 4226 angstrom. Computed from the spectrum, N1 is 4209.12 angstrom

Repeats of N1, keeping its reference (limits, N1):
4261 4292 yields 4273.57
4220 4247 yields 4236.34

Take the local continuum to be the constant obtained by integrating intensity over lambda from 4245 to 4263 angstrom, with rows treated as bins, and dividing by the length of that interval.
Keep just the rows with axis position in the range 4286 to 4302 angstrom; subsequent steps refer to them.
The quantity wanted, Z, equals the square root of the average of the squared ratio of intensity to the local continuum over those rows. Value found 0.83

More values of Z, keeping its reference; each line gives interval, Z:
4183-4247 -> 1.03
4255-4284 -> 1.02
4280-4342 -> 0.98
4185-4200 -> 0.96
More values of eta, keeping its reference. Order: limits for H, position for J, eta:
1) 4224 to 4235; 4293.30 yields 28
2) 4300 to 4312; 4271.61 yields -4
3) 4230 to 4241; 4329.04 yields 62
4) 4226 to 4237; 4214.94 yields -19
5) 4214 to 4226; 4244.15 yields 14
